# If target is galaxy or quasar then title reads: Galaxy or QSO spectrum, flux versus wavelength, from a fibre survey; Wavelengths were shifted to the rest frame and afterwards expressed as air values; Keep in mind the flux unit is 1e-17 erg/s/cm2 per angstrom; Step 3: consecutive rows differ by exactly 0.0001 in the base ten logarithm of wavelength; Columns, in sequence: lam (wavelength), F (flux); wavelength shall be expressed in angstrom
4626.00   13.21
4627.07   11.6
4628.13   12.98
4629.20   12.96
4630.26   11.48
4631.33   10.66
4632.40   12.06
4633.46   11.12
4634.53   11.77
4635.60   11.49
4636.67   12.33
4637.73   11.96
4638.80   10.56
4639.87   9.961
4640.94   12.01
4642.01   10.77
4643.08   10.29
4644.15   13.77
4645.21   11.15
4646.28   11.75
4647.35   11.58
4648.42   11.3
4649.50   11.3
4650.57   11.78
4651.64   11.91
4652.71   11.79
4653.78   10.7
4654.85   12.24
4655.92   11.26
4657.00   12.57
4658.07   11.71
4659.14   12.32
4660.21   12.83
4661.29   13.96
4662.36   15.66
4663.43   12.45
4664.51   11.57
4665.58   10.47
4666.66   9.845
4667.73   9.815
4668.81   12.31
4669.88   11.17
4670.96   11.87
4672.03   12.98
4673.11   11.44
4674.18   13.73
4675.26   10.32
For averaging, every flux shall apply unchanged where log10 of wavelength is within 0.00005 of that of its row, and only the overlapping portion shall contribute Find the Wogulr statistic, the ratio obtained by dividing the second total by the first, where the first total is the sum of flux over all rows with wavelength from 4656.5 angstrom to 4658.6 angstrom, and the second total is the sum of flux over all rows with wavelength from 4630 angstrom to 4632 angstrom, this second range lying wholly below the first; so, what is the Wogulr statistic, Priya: 0.912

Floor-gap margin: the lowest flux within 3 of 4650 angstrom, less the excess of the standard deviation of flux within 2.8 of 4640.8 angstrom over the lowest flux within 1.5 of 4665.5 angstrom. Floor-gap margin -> 20.4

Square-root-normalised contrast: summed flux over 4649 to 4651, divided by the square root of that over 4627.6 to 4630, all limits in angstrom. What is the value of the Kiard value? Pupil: 4.5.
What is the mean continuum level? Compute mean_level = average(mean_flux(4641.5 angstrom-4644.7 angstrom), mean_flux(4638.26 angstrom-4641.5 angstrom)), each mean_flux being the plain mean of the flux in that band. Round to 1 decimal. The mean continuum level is 11.2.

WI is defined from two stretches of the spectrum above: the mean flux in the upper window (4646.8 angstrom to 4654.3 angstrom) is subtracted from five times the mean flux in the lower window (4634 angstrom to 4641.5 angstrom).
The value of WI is 45.7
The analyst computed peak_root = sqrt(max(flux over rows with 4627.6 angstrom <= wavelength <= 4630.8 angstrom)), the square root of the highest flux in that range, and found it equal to 3.60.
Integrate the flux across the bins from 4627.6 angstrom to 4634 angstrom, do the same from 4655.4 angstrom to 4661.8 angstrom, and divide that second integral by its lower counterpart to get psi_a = 1.05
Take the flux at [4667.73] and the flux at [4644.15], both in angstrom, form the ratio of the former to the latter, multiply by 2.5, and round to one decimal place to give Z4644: 1.8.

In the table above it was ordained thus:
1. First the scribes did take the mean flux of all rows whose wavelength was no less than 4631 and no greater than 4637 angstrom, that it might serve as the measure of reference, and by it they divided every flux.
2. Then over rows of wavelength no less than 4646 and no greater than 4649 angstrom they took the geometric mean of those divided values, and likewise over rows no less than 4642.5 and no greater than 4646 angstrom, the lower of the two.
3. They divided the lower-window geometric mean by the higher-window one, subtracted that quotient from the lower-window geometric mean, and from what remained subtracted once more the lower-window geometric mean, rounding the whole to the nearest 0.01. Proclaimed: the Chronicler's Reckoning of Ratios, -1.01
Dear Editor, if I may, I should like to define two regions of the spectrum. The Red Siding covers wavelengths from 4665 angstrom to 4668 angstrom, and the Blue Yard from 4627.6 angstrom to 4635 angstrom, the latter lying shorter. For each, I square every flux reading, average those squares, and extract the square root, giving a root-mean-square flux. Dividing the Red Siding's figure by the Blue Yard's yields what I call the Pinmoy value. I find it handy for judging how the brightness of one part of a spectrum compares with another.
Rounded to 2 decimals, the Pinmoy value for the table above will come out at 0.85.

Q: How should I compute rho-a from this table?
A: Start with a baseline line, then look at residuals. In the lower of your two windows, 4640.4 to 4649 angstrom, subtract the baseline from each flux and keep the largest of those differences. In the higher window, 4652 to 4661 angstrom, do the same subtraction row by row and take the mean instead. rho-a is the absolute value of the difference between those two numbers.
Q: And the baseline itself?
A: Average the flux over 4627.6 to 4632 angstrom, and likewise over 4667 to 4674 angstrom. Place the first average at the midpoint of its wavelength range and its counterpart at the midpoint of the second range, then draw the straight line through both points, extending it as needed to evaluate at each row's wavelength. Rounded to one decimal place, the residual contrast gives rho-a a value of 1.7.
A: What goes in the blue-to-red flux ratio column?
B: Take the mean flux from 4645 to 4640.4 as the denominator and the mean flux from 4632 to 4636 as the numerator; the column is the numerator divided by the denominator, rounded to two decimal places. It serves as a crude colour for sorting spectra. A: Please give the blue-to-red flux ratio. 0.99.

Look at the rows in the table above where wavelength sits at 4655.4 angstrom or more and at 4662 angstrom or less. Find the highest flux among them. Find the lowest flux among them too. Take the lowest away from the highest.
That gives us 2.70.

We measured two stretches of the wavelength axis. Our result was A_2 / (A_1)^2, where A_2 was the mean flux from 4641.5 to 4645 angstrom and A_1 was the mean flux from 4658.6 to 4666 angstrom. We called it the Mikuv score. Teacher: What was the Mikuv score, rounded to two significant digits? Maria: 0.071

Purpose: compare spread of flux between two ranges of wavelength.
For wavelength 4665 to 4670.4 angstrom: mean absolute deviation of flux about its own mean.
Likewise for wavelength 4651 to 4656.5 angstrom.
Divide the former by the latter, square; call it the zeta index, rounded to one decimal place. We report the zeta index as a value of 2.9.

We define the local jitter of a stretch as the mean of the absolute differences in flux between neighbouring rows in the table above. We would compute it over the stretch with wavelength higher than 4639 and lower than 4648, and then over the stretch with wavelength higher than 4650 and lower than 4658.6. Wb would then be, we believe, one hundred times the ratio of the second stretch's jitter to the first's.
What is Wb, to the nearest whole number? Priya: 57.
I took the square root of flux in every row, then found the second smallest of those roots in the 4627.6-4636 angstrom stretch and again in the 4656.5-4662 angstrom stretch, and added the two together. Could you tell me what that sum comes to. 6.84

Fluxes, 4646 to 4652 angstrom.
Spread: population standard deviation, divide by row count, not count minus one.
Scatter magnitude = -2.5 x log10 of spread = 1.6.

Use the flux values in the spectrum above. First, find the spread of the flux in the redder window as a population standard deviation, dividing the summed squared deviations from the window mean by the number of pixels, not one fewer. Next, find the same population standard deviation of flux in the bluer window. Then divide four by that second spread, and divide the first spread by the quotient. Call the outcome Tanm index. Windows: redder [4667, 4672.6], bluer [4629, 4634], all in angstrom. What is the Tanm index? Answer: 0.22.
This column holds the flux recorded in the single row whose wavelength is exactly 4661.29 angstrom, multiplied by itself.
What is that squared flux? 195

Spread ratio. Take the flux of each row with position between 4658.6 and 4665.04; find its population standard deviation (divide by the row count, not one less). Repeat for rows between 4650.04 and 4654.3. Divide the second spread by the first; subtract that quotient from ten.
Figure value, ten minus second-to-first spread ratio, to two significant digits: 9.6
